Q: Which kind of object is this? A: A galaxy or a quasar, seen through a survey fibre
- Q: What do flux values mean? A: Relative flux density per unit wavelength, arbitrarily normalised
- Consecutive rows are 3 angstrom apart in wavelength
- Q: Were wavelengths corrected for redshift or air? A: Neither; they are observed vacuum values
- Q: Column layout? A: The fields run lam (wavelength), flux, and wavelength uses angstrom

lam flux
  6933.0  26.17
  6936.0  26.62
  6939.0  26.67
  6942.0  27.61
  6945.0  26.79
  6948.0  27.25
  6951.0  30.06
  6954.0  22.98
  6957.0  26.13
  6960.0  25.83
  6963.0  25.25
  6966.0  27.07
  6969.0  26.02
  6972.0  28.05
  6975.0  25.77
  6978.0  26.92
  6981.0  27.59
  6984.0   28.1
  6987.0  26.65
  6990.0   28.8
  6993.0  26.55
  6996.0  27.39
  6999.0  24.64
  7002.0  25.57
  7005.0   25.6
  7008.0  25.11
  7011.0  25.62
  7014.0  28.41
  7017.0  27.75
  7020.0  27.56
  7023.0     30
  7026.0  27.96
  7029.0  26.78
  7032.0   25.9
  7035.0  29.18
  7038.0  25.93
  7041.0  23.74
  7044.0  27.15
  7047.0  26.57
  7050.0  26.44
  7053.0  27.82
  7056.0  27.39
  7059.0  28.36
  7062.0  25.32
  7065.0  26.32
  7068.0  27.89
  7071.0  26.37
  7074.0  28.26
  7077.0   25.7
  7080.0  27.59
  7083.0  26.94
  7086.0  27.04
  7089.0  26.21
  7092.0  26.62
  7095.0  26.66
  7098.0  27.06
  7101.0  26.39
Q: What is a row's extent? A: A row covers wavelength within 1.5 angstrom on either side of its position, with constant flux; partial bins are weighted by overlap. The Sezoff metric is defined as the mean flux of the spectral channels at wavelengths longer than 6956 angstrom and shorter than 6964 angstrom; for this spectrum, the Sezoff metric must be 25.7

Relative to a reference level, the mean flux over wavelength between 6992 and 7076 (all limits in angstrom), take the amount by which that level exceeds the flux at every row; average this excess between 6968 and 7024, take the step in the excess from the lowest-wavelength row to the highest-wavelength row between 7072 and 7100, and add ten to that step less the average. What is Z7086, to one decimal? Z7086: 11.3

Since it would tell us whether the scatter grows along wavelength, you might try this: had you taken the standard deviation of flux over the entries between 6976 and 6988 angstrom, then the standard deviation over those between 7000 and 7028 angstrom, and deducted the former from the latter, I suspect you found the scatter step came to 1.0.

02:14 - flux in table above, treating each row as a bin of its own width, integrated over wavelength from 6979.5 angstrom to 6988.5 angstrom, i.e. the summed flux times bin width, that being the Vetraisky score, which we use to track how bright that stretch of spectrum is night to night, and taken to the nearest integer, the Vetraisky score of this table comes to 247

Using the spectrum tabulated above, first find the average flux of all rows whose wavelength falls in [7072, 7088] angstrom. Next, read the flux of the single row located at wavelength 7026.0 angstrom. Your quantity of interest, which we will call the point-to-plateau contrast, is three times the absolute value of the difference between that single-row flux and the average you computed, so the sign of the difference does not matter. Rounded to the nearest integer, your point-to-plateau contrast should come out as 3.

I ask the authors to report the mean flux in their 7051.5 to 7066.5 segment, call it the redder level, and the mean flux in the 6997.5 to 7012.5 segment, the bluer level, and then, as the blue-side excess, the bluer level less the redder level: -1.7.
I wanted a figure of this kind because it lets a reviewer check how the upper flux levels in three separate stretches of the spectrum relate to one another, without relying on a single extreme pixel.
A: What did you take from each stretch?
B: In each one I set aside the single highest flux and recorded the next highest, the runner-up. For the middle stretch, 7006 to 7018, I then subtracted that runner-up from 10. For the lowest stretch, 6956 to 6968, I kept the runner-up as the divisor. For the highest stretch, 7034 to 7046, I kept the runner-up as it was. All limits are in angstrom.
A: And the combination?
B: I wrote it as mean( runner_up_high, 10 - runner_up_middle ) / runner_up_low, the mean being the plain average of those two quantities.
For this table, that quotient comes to 0.18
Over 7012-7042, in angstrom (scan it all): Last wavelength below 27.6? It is 7041.0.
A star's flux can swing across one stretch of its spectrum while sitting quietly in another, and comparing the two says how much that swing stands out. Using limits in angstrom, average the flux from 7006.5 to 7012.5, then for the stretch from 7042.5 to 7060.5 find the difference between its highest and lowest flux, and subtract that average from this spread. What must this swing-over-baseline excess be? -23.4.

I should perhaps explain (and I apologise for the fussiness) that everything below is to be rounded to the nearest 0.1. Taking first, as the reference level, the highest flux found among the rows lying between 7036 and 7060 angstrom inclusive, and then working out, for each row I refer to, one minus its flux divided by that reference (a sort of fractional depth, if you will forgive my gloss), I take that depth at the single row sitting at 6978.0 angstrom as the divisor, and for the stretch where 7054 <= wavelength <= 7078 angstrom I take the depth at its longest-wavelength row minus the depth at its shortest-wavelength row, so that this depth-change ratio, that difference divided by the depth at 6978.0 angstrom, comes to 1.2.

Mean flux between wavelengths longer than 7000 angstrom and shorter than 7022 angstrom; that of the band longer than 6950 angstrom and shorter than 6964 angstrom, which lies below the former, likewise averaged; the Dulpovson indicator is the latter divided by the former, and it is 0.98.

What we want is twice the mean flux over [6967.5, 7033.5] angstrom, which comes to 53.9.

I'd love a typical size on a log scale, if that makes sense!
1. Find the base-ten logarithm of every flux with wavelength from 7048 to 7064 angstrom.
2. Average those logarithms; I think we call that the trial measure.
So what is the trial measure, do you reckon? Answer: 1.43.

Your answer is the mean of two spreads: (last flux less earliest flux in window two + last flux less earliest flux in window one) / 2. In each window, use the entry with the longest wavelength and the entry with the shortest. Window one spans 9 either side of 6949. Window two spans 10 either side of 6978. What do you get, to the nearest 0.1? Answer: -0.4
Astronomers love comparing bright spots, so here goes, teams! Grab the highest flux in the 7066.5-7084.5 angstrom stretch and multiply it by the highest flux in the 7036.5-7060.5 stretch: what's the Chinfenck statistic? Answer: 801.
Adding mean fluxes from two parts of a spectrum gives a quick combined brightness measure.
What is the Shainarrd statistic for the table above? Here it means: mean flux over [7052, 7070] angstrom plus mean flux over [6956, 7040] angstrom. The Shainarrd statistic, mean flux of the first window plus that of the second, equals 54.0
